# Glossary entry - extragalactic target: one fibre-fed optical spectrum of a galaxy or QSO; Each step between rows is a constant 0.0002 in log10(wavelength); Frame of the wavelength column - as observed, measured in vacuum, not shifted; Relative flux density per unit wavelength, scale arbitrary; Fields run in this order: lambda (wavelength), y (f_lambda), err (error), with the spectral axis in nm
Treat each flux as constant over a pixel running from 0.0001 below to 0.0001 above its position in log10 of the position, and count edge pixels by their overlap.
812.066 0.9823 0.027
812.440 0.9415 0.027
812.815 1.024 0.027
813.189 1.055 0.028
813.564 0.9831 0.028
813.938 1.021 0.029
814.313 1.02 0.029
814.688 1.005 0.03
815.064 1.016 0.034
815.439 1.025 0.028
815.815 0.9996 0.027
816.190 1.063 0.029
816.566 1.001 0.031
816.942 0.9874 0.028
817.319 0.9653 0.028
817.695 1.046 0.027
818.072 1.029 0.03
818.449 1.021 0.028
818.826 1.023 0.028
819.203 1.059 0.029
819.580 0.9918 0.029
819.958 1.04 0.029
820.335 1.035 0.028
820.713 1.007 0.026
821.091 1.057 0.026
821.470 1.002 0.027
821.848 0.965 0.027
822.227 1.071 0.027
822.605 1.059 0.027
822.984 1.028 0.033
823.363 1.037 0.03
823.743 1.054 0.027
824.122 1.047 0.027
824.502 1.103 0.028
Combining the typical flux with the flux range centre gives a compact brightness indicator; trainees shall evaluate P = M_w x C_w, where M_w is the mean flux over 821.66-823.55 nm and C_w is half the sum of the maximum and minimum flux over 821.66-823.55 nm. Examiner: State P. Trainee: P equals 1.05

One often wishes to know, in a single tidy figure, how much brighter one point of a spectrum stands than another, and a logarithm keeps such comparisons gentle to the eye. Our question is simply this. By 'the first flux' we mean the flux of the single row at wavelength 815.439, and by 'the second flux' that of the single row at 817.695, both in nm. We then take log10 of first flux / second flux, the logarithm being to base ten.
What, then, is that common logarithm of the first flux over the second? -0.009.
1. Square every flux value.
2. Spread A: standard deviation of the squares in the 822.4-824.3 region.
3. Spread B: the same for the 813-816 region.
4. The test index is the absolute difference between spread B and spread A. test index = 0.0167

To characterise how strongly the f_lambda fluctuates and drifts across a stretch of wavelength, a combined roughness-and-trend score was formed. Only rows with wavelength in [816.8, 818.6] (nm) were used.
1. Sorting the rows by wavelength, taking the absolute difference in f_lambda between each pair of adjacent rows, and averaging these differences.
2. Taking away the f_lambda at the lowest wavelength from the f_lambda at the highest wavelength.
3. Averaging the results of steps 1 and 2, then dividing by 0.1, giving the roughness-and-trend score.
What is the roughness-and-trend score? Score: 0.33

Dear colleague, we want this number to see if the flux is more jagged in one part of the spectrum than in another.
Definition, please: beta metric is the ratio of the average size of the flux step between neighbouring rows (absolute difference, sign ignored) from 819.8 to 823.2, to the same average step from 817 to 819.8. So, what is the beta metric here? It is 1.2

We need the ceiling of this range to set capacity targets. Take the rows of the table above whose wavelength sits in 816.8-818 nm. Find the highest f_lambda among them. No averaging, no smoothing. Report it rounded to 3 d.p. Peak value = 1.046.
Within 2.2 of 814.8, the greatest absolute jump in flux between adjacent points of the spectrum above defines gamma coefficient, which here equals 0.072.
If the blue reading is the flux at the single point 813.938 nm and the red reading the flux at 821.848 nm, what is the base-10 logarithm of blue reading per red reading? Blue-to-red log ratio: 0.024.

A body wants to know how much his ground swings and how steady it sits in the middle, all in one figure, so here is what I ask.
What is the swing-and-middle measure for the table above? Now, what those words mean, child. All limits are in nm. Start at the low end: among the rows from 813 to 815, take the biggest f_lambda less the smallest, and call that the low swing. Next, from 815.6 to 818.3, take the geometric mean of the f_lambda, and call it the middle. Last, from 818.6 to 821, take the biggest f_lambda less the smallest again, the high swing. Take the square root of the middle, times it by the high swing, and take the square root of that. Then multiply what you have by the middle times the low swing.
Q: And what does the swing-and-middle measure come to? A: 0.019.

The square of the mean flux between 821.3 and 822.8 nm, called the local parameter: 1.05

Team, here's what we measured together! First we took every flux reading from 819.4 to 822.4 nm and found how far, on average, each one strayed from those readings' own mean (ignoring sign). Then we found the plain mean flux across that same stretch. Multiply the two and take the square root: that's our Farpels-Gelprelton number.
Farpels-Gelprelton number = 0.174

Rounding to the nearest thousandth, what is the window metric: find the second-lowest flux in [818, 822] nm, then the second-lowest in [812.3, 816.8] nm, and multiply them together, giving 0.975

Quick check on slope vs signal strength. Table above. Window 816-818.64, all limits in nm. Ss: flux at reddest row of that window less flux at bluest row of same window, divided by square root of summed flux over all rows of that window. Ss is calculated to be -0.016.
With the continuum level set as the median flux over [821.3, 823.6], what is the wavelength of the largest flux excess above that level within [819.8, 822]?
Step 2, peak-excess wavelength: 821.091 nm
